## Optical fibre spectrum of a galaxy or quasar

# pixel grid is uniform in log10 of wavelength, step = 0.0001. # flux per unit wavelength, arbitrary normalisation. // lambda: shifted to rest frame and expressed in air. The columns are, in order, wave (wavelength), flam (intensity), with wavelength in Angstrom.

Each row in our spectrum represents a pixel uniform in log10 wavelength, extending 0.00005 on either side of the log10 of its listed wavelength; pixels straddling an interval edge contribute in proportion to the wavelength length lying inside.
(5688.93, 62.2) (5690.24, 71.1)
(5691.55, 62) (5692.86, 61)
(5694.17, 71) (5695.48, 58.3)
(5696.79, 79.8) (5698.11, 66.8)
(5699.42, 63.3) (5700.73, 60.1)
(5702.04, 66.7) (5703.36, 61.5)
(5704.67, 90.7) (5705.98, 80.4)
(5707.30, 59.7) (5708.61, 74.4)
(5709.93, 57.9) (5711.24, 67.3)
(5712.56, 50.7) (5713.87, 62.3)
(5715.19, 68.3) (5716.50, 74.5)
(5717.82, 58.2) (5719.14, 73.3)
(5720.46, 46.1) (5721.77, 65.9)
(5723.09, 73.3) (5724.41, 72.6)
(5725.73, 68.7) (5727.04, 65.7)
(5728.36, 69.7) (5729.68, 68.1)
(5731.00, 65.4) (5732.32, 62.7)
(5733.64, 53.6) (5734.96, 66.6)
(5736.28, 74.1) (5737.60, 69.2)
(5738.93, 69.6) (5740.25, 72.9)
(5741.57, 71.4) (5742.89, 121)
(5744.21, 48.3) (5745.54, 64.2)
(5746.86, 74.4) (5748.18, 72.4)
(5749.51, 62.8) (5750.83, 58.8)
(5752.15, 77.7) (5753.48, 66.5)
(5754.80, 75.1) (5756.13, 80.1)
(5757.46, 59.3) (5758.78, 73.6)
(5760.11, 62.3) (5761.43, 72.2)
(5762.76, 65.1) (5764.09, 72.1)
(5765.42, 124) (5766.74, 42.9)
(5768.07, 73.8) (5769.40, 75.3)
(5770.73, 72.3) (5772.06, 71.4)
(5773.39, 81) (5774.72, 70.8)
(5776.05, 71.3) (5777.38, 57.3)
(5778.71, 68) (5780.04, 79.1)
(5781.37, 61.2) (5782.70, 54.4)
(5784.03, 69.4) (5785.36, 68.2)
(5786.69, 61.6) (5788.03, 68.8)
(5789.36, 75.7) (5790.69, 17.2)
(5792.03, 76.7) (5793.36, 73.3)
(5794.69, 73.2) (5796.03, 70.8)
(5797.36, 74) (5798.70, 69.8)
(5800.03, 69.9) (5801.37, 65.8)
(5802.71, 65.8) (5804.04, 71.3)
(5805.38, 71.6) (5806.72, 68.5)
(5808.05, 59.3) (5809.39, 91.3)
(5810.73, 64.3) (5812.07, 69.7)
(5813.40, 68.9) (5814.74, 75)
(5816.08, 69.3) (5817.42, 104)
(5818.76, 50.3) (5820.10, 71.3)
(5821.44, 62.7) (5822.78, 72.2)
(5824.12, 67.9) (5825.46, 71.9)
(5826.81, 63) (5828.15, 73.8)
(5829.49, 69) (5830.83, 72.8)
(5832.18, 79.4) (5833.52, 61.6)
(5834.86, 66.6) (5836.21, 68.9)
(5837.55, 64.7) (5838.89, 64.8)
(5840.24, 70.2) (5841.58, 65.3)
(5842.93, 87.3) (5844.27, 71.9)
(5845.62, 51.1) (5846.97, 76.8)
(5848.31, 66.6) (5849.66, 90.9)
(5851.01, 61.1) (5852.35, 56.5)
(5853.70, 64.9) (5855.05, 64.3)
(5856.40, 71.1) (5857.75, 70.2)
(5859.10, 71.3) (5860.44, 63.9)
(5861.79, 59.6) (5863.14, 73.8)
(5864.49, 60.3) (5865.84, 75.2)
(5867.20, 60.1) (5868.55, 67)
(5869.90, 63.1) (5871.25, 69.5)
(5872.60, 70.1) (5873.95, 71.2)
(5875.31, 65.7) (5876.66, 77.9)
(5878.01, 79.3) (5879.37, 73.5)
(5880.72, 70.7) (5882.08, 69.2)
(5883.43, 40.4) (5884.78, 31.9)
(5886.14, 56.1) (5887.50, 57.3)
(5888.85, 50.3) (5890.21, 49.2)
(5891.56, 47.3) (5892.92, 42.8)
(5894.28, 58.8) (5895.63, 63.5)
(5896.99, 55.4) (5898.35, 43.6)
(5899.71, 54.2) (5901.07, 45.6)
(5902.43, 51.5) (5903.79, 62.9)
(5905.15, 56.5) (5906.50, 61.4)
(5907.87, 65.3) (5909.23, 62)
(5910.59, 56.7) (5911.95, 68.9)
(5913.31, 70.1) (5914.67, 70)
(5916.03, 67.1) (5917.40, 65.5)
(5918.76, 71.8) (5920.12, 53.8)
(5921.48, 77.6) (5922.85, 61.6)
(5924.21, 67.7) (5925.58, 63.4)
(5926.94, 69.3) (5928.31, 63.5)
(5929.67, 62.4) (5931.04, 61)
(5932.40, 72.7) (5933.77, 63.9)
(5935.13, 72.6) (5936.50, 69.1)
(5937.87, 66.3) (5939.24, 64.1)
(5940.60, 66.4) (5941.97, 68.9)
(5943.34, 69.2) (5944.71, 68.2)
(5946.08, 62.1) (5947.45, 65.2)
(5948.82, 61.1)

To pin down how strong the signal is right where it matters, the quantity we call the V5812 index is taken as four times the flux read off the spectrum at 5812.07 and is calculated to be 279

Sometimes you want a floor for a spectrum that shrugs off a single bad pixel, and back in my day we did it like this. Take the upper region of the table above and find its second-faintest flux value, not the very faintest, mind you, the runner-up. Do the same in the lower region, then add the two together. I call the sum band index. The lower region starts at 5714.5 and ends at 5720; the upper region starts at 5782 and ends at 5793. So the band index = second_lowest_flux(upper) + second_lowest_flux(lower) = 123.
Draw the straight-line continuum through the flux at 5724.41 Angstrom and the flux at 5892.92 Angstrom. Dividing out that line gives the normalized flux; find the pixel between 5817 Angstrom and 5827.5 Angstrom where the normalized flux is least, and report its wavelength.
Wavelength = 5818.76 Angstrom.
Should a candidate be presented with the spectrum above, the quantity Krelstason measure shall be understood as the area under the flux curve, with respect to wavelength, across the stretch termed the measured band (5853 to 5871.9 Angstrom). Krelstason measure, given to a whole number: 1261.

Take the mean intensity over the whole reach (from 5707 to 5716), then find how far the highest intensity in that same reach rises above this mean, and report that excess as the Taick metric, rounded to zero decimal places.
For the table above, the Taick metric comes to 11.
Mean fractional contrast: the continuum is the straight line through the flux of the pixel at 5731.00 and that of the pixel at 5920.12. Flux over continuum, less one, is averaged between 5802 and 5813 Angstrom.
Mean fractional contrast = 0.16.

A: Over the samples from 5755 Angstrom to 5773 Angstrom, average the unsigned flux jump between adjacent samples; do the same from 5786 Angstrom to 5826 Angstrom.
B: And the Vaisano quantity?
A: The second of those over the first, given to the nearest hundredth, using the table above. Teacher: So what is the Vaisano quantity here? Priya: 0.66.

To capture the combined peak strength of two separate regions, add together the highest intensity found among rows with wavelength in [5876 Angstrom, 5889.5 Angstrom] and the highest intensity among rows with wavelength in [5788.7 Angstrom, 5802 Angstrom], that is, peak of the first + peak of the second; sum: 156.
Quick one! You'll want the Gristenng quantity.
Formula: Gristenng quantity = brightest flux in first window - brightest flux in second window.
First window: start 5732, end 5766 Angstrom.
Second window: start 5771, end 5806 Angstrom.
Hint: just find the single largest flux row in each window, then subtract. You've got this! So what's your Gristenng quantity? 43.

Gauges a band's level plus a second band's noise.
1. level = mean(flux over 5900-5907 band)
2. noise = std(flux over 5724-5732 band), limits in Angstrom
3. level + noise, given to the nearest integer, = 58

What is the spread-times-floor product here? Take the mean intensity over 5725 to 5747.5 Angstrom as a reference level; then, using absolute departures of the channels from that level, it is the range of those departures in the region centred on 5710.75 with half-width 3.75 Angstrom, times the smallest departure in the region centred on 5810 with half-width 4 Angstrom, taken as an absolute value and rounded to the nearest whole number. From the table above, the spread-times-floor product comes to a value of 1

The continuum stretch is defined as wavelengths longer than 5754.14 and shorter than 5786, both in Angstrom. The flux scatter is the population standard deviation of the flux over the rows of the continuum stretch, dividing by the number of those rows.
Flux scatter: 14.0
